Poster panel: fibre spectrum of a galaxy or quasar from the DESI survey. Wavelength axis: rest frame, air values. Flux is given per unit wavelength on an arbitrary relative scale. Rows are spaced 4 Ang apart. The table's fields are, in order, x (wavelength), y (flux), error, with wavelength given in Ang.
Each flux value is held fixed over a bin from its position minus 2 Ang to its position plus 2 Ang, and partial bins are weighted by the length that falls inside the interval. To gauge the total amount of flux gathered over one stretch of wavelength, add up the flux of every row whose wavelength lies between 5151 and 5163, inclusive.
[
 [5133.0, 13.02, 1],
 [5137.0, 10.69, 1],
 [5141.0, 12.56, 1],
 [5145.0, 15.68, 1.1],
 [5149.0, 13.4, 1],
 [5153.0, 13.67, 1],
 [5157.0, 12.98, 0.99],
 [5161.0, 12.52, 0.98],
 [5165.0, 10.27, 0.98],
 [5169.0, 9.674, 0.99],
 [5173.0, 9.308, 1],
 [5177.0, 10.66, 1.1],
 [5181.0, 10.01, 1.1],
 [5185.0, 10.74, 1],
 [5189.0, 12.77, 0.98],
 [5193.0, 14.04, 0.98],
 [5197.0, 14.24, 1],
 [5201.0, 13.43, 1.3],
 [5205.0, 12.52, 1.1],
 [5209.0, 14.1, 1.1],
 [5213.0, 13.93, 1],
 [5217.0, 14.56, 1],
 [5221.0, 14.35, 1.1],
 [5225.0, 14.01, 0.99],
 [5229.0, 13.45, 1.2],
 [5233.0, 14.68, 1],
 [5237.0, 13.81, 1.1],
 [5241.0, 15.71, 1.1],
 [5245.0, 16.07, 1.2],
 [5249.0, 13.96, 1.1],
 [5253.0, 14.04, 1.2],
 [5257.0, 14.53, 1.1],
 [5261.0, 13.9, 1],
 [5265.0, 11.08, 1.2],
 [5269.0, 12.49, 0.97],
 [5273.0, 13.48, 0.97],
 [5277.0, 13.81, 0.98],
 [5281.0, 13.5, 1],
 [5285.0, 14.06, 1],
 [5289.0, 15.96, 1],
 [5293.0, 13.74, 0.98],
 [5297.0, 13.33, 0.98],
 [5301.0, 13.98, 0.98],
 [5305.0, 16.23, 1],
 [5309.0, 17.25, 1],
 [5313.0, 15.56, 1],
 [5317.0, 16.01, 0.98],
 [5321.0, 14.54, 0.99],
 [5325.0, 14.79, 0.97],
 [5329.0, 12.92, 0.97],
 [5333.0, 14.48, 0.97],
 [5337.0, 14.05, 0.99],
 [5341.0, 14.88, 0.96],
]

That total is 39.2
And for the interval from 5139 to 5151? 41.6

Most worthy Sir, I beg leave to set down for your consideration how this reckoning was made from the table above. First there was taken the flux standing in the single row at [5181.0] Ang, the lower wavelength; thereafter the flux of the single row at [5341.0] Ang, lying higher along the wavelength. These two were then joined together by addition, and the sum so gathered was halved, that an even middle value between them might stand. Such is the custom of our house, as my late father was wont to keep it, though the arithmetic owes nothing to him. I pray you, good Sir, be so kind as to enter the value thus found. 12.4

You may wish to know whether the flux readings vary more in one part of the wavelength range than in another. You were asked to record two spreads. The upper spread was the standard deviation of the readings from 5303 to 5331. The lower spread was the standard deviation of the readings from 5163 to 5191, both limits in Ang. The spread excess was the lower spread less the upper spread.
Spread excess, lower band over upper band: -0.3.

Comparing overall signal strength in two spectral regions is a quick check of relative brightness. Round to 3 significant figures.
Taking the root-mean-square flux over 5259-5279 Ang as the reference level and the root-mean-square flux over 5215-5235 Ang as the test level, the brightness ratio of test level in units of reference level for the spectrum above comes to 1.09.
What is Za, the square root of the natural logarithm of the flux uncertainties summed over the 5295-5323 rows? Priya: 1.391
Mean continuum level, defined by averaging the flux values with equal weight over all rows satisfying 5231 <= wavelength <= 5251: 14.8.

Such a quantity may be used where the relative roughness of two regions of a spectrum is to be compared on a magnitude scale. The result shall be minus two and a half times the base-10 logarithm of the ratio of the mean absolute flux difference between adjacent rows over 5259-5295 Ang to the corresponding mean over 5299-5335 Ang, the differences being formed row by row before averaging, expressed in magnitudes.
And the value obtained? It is 0.0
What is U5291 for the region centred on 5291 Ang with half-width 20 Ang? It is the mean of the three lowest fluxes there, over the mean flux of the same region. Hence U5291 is 0.92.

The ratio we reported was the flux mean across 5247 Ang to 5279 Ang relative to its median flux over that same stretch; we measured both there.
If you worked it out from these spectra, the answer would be 0.97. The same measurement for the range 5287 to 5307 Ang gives 1.05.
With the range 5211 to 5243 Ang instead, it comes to 1.01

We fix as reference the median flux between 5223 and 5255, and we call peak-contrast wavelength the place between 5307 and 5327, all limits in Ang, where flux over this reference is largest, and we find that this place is 5309.0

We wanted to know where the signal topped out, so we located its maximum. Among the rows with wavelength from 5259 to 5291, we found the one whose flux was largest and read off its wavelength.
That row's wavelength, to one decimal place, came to 5289.0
